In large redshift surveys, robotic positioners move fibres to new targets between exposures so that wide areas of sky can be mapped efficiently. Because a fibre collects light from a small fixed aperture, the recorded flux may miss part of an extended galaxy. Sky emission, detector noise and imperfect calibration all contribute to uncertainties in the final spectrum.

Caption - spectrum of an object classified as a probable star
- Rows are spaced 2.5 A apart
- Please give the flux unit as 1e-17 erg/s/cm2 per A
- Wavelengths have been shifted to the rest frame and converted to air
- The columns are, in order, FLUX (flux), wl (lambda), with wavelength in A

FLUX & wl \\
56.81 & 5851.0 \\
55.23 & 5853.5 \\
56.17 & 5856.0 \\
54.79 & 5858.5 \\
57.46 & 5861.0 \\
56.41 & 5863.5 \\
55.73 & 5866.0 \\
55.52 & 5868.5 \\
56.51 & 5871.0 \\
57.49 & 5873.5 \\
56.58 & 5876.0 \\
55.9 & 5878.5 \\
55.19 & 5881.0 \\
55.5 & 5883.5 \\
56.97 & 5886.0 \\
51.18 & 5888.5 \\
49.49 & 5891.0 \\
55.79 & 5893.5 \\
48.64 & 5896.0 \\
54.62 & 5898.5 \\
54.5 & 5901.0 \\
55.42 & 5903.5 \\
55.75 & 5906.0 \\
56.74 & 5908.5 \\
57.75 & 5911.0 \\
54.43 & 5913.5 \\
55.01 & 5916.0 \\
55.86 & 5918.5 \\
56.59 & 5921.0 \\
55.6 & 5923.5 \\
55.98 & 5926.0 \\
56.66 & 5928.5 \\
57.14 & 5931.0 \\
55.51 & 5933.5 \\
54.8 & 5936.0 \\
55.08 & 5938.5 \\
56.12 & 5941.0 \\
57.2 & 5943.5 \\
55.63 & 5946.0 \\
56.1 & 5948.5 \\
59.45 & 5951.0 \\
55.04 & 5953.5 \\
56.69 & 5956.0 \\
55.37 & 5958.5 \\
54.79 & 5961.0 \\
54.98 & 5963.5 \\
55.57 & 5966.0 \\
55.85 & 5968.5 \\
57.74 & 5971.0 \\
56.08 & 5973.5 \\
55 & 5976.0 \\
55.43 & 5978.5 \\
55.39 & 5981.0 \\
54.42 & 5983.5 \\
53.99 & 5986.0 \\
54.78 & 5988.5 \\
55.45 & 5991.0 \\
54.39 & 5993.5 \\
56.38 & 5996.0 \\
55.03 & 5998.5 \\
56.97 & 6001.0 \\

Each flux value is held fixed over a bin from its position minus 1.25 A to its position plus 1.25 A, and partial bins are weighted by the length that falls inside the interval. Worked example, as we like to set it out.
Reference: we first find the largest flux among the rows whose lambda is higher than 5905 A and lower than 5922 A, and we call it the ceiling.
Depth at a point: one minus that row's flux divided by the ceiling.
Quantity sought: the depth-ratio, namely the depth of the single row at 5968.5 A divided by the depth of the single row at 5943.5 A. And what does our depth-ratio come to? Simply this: 3.5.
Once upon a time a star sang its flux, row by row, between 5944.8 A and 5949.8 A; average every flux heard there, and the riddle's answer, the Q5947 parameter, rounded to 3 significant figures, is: 55.9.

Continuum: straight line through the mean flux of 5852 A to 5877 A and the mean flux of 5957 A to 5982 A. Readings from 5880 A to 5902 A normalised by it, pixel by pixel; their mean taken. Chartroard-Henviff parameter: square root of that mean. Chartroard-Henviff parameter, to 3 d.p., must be 0.977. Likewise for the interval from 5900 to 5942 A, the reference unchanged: 0.999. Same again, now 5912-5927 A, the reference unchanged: 0.997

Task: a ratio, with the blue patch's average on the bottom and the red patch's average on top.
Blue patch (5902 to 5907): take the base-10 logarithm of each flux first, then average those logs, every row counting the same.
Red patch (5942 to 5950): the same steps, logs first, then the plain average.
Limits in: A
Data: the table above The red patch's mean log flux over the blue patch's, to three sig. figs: 1.00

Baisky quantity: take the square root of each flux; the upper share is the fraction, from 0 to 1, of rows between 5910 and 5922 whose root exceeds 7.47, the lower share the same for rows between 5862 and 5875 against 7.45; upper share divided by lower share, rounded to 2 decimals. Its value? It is 0.60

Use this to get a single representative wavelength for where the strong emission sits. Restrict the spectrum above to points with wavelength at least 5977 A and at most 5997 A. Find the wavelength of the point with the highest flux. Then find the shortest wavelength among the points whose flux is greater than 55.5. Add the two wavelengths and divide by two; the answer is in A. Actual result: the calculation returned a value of 5996.0 A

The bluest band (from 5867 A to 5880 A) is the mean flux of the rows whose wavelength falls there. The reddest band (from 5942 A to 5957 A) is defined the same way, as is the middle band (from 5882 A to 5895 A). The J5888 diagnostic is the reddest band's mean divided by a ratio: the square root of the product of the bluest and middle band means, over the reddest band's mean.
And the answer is 58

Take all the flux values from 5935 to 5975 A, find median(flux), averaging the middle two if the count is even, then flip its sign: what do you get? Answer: -55.7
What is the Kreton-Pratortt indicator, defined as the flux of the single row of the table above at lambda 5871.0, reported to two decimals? 56.51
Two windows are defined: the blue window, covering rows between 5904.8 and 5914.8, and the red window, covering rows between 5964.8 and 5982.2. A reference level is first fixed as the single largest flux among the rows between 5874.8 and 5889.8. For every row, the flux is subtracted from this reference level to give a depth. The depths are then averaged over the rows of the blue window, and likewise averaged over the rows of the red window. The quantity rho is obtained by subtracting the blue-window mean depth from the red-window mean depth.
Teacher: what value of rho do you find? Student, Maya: 0.3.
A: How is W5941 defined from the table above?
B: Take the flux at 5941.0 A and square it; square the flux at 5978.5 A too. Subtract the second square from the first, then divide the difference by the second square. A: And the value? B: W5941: 0.025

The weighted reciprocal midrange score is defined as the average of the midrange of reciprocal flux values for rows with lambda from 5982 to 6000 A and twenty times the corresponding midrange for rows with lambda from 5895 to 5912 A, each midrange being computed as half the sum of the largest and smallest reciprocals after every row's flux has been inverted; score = 0.198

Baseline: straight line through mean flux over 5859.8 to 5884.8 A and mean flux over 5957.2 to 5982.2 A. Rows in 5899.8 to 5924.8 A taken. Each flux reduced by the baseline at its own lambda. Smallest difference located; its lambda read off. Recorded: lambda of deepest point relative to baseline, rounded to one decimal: 5901.0 A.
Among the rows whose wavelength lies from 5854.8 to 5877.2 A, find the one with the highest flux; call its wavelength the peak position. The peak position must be 5873.5 A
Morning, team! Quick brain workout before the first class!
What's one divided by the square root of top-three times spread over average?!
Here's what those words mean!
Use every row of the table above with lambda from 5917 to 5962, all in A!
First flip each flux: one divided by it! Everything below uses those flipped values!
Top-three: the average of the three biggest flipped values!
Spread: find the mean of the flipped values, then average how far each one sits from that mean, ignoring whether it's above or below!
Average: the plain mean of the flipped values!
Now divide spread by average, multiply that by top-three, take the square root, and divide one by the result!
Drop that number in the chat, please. 62.2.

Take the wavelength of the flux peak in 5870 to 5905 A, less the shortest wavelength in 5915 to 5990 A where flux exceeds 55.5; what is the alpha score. -45.0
